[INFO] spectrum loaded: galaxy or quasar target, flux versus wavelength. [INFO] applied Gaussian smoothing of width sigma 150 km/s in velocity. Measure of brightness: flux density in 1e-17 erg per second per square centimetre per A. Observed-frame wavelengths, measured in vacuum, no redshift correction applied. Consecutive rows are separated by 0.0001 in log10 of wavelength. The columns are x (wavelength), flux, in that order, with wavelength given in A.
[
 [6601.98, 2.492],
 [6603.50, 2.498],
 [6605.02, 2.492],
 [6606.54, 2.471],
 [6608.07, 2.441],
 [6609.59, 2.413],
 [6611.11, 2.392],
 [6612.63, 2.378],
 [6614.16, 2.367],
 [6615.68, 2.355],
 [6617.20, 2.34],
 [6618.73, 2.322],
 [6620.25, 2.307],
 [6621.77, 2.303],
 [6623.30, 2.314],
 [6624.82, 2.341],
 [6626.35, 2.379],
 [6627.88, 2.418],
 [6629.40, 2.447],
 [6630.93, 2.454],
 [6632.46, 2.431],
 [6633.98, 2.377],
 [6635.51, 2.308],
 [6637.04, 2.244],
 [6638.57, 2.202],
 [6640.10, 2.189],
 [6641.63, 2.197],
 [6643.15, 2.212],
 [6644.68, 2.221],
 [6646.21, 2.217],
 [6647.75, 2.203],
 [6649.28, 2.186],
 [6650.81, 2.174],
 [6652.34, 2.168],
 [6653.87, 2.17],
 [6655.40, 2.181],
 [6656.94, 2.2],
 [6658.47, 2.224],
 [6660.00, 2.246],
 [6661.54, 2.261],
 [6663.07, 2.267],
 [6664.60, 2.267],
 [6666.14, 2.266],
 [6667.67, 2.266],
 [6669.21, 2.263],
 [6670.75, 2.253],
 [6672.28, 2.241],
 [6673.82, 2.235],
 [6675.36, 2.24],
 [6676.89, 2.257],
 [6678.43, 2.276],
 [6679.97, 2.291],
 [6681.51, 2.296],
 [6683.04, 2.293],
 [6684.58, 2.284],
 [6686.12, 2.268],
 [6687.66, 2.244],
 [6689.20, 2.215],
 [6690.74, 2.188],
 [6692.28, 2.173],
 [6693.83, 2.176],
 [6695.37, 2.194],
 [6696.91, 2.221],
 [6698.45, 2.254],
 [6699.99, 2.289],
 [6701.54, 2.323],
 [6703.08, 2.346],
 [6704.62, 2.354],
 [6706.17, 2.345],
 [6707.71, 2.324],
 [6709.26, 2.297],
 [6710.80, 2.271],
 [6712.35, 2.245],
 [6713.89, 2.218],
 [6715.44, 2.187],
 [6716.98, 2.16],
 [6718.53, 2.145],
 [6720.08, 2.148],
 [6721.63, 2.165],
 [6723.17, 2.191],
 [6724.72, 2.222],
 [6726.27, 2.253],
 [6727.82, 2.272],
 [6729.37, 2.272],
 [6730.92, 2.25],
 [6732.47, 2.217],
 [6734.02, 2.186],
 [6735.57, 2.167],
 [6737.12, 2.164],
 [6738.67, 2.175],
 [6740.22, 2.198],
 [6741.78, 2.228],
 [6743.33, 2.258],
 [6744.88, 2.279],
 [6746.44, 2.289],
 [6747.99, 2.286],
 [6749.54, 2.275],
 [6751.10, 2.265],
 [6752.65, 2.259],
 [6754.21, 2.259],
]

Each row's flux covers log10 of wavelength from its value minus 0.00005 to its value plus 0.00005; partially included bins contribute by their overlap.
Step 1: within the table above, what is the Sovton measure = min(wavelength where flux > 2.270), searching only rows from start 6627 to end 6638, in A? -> 6627.88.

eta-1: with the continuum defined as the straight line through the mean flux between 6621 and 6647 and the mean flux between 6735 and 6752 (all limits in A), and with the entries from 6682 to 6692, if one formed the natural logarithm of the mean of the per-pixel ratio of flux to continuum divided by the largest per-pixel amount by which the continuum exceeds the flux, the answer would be 2.48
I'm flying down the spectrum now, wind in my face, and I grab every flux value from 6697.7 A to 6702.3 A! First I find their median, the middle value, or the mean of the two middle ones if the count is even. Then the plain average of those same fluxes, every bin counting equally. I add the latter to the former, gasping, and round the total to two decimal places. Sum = 4.58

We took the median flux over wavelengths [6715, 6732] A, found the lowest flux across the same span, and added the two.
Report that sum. 4.34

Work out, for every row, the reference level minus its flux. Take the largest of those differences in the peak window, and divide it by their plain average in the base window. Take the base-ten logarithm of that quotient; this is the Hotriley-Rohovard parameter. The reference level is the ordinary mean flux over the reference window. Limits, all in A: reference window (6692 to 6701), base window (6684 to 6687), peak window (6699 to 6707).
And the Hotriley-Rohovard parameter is 0.1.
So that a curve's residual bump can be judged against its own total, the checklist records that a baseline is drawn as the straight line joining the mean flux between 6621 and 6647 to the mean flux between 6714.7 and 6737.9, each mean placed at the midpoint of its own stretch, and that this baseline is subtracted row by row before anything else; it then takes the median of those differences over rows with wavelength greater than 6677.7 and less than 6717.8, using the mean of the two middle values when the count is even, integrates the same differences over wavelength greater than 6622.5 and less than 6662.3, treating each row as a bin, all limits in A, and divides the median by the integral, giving -0.020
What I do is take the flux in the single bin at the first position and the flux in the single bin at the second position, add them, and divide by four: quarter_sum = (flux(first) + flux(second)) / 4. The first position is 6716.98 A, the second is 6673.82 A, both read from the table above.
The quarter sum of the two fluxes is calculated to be 1.10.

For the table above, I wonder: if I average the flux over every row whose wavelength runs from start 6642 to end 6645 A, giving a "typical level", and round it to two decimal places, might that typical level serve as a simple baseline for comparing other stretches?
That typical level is 2.22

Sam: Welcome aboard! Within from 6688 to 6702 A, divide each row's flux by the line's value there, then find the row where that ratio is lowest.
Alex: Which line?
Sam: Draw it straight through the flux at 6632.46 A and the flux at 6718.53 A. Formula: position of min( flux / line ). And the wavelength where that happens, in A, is 6692.28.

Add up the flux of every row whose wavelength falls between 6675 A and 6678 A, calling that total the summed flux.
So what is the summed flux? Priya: 4.50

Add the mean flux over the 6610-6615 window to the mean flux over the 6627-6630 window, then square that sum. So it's 23.2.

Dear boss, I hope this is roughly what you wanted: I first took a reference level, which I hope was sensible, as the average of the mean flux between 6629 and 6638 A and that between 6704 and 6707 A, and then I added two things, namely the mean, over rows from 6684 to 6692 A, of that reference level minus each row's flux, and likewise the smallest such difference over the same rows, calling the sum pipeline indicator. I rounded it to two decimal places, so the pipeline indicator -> 0.20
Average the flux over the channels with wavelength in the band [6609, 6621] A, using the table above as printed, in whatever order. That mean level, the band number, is 2.36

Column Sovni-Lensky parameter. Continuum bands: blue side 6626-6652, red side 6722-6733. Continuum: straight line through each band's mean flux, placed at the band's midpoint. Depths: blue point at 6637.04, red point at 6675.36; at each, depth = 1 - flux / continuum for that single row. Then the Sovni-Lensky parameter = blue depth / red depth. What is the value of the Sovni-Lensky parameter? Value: 1.6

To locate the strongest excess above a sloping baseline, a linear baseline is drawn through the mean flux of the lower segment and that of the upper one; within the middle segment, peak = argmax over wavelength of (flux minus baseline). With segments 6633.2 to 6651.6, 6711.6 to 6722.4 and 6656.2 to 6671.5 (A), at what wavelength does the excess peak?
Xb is 6667.67 A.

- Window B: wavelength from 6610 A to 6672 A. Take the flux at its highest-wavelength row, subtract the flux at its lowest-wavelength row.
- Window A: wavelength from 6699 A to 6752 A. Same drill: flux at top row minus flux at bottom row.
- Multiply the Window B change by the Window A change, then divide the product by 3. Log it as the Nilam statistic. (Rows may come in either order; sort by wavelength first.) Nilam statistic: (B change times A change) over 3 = 0.0011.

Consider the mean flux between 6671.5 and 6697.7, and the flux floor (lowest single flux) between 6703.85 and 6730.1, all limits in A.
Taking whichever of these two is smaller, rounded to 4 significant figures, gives 2.145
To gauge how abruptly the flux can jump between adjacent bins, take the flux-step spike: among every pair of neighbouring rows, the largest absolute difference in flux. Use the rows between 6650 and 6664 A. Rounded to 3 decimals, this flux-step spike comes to 0.024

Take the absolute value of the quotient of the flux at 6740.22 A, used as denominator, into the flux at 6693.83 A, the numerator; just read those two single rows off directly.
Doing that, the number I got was 0.99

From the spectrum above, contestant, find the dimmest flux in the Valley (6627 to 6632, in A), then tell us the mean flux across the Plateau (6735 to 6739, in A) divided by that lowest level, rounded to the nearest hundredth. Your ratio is 0.90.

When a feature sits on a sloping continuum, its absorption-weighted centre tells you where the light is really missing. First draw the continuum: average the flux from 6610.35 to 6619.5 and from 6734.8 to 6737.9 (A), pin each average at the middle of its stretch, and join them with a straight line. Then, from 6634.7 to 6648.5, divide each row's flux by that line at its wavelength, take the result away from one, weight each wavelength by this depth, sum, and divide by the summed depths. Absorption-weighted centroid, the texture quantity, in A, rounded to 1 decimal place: 6642.2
